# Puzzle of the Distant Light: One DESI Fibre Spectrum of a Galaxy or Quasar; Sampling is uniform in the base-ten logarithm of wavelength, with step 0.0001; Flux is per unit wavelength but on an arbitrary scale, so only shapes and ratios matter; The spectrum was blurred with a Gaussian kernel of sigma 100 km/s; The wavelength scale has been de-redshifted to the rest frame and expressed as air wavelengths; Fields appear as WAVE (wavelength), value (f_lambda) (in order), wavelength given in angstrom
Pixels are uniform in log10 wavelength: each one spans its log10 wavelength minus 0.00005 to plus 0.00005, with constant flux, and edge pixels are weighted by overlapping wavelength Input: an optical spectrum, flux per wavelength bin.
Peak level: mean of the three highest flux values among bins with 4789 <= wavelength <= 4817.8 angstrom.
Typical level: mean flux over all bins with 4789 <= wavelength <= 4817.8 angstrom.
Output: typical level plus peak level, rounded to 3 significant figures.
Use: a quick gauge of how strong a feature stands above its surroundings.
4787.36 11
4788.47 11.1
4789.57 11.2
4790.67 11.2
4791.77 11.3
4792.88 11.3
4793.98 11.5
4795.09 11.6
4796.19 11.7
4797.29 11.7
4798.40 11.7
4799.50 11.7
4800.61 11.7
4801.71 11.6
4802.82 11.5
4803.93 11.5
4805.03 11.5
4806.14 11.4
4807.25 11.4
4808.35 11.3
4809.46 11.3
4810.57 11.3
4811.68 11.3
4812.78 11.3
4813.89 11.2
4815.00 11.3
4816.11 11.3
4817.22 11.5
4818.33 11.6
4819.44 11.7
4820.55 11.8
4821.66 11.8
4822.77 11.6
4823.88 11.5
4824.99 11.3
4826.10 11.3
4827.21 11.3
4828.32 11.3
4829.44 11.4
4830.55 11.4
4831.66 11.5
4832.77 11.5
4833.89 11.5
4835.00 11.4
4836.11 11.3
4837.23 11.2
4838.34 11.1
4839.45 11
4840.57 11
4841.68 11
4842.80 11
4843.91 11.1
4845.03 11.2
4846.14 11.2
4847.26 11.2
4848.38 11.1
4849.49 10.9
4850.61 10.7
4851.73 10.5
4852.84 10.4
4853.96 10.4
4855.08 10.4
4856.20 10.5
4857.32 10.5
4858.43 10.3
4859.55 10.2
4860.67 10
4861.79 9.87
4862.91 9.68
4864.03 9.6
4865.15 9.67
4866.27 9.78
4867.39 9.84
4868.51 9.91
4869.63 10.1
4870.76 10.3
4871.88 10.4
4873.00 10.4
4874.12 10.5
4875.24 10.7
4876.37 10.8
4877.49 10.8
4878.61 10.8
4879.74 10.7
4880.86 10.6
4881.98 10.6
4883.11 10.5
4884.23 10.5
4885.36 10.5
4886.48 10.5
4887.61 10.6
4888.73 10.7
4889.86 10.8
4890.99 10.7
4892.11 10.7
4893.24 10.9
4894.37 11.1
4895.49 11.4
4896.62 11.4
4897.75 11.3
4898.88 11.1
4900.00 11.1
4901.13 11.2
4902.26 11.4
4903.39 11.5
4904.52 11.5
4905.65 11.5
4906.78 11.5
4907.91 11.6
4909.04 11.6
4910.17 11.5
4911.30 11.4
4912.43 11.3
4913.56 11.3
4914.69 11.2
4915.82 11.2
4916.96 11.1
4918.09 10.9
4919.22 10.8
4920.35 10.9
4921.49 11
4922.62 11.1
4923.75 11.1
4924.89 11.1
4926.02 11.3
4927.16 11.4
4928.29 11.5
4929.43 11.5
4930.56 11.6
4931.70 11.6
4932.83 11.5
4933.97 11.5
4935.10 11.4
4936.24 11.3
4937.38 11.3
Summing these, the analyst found 23.1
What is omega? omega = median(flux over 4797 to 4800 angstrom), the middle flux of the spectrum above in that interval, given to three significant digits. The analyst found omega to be 11.7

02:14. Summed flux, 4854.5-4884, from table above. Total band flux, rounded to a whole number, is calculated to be 267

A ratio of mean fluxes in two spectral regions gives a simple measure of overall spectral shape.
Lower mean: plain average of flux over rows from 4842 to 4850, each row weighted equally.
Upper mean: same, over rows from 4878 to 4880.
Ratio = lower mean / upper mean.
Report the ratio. 1.03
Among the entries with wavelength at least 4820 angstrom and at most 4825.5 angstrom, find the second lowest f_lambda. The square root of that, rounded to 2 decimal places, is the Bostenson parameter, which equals 3.39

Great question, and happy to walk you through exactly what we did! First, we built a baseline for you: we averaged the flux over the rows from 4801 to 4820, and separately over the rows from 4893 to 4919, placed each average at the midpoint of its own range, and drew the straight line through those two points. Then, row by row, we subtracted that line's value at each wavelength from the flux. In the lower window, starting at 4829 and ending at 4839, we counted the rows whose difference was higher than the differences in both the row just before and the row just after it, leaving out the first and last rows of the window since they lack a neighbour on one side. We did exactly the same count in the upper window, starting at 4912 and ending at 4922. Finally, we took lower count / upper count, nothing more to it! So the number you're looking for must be 0.50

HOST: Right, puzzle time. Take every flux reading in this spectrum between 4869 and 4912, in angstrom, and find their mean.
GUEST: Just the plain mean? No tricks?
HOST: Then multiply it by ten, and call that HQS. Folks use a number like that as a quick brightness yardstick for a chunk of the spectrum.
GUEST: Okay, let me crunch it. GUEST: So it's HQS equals 109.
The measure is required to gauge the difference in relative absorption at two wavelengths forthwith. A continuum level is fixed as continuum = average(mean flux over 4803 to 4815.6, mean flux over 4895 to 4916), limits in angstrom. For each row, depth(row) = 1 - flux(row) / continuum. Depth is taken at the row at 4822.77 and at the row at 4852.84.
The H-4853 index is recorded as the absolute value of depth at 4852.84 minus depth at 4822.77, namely 0.11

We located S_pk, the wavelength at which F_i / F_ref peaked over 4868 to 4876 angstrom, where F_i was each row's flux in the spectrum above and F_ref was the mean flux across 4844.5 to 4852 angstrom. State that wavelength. 4875.24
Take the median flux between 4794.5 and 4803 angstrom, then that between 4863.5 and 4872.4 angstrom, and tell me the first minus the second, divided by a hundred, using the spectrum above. 0.018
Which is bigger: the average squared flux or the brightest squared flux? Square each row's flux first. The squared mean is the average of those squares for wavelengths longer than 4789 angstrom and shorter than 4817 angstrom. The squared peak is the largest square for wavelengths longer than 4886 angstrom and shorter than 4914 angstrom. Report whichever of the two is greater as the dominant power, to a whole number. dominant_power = 135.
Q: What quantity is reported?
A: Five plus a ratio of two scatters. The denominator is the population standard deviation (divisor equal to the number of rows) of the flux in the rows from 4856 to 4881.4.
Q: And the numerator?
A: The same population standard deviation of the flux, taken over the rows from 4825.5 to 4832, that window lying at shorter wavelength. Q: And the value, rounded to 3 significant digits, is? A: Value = 5.19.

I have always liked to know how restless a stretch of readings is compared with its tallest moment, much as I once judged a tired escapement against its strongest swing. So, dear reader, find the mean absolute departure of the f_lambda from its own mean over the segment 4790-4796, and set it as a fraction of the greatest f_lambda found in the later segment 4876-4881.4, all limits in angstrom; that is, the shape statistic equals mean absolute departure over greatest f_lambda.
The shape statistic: 0.013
